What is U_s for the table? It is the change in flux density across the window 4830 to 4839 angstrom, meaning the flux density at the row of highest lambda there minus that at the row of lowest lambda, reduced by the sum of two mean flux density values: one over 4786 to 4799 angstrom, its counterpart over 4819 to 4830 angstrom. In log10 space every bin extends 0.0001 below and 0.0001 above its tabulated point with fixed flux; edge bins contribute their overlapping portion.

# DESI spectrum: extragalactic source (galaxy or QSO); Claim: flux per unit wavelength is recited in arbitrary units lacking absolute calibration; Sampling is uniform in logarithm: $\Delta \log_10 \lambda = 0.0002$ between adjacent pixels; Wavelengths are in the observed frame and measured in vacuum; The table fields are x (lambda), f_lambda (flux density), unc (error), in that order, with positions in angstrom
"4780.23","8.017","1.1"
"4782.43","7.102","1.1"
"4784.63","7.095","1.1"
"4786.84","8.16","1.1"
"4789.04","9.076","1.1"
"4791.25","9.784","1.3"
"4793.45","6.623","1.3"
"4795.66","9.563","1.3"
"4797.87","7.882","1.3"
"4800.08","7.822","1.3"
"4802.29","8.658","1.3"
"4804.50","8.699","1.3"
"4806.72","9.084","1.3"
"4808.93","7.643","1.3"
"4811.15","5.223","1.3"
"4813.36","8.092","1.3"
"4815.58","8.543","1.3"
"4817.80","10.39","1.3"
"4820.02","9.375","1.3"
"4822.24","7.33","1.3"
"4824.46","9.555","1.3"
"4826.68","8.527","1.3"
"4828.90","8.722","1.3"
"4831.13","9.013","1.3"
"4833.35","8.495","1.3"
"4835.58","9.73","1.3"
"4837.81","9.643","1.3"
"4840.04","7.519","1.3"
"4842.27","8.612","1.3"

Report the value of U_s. -16.6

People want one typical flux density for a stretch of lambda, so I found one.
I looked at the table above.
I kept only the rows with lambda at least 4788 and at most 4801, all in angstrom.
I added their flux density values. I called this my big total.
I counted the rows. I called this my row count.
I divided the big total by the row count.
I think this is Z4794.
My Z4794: 8.46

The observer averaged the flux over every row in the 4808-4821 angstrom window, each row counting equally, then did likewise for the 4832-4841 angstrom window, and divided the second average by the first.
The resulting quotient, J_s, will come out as 1.08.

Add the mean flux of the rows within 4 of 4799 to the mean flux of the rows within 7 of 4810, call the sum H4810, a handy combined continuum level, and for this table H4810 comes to 16.4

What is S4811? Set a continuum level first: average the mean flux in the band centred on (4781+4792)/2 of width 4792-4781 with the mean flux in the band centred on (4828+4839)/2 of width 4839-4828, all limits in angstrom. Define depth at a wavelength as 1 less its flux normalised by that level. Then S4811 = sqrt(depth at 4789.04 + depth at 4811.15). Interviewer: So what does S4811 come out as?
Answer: 0.59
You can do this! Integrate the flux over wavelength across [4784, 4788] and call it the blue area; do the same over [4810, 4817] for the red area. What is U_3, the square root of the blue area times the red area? 40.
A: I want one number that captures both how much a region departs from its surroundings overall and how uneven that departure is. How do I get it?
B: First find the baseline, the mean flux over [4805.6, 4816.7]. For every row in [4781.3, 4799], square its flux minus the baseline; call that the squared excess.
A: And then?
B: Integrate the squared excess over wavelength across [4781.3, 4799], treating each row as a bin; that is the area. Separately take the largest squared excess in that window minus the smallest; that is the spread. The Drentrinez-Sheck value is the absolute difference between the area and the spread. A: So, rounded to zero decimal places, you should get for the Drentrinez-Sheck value 22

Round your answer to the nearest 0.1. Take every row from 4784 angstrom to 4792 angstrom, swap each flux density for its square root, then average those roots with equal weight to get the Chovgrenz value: 2.9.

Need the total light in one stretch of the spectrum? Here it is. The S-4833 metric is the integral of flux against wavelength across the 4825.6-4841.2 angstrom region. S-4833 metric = 137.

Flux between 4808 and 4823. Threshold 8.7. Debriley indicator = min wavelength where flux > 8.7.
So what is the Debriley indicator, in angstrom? 4817.80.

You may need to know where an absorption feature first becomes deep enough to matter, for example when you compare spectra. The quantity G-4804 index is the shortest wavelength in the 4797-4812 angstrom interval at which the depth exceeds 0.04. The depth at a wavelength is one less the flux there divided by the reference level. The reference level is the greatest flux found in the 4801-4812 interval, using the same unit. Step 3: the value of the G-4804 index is 4797.87 angstrom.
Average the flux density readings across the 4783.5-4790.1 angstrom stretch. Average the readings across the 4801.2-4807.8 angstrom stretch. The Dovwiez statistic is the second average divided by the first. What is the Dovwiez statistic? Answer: 1.09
